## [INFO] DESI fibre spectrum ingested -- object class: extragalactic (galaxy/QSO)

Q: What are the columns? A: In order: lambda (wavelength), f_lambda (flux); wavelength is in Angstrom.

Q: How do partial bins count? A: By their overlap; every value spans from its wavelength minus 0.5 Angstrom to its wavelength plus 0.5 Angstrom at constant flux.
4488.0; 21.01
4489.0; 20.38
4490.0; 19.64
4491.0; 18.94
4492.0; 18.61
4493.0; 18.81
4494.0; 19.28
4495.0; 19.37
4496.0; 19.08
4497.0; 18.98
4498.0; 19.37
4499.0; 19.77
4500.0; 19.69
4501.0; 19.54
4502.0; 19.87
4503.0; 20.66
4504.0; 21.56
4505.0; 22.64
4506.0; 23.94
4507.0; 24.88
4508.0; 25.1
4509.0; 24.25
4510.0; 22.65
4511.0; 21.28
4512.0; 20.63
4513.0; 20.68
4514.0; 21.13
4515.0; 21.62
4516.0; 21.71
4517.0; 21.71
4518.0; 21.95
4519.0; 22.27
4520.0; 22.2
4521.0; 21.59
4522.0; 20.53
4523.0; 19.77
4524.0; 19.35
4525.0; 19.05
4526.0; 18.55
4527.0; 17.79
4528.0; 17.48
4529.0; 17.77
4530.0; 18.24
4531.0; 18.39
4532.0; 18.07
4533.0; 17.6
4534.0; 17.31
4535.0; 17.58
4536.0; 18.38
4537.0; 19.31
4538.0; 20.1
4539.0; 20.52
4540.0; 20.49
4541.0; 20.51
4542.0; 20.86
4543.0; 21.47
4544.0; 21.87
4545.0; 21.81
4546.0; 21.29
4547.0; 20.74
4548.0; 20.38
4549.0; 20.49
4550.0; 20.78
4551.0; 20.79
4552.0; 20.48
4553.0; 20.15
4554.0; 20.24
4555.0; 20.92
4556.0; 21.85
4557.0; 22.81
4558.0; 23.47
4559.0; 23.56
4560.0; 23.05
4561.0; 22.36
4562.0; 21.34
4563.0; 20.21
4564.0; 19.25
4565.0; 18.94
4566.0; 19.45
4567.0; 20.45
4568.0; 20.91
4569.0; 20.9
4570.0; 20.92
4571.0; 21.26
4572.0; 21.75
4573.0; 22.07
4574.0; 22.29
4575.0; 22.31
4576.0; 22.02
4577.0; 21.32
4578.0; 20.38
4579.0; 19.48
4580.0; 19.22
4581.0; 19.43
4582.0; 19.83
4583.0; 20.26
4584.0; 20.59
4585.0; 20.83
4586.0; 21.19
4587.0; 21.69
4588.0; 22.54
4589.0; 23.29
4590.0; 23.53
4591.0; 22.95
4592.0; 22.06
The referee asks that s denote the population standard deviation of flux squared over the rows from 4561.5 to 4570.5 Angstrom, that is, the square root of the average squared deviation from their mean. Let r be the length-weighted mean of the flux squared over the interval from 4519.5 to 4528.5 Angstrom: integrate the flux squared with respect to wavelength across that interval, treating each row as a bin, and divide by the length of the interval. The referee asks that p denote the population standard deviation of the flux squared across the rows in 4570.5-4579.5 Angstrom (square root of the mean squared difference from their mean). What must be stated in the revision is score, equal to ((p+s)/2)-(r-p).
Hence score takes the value -313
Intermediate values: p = 38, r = 386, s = 33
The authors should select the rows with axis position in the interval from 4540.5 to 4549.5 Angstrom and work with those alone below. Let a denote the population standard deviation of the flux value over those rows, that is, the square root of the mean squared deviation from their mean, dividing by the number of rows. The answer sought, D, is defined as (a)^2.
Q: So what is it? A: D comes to 0.3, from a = 0.54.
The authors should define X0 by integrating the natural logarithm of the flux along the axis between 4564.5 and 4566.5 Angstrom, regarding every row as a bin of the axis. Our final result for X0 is 5.91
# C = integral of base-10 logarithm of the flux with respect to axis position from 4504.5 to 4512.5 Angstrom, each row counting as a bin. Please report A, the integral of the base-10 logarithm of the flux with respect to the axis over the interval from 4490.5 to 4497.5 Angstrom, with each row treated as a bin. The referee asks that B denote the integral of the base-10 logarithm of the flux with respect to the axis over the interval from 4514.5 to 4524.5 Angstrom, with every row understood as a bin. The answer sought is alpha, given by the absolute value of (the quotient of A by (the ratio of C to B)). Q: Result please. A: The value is 10.9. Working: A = 9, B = 13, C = 11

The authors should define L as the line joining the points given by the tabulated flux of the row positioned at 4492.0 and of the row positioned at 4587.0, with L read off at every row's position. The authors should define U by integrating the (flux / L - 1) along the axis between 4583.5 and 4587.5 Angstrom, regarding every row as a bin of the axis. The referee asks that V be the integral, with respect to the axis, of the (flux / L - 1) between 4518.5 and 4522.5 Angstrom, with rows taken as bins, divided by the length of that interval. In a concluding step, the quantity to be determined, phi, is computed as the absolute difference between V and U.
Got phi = 0.21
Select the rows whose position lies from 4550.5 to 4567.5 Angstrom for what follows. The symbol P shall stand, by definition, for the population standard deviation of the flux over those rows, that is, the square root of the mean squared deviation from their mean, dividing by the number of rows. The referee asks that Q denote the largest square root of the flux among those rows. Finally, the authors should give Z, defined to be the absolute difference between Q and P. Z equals 3.4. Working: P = 1.4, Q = 4.85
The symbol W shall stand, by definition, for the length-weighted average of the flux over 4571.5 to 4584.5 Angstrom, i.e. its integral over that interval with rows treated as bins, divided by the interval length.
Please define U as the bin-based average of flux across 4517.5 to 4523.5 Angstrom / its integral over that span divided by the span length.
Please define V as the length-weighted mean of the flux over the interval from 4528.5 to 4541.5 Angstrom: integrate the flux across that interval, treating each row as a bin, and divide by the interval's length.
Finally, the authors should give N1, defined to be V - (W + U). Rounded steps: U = 21.4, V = 18.8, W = 20.8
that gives -23.4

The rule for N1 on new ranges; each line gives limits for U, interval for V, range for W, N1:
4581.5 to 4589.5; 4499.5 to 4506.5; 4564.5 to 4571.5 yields -20.6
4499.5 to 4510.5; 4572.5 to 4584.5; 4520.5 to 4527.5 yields -21.0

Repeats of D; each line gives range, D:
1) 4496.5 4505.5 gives 1.2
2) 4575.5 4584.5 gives 0.8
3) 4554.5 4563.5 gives 1.2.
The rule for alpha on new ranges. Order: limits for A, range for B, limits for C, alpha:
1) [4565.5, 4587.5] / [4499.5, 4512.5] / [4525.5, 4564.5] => 9.9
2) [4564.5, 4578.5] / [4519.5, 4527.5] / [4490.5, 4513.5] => 6.3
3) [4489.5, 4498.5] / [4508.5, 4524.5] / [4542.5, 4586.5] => 4.2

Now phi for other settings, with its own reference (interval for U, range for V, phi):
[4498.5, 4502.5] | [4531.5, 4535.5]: 0.29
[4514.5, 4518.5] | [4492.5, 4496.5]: 0.46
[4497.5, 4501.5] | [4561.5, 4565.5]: 0.20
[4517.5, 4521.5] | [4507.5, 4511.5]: 0.30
